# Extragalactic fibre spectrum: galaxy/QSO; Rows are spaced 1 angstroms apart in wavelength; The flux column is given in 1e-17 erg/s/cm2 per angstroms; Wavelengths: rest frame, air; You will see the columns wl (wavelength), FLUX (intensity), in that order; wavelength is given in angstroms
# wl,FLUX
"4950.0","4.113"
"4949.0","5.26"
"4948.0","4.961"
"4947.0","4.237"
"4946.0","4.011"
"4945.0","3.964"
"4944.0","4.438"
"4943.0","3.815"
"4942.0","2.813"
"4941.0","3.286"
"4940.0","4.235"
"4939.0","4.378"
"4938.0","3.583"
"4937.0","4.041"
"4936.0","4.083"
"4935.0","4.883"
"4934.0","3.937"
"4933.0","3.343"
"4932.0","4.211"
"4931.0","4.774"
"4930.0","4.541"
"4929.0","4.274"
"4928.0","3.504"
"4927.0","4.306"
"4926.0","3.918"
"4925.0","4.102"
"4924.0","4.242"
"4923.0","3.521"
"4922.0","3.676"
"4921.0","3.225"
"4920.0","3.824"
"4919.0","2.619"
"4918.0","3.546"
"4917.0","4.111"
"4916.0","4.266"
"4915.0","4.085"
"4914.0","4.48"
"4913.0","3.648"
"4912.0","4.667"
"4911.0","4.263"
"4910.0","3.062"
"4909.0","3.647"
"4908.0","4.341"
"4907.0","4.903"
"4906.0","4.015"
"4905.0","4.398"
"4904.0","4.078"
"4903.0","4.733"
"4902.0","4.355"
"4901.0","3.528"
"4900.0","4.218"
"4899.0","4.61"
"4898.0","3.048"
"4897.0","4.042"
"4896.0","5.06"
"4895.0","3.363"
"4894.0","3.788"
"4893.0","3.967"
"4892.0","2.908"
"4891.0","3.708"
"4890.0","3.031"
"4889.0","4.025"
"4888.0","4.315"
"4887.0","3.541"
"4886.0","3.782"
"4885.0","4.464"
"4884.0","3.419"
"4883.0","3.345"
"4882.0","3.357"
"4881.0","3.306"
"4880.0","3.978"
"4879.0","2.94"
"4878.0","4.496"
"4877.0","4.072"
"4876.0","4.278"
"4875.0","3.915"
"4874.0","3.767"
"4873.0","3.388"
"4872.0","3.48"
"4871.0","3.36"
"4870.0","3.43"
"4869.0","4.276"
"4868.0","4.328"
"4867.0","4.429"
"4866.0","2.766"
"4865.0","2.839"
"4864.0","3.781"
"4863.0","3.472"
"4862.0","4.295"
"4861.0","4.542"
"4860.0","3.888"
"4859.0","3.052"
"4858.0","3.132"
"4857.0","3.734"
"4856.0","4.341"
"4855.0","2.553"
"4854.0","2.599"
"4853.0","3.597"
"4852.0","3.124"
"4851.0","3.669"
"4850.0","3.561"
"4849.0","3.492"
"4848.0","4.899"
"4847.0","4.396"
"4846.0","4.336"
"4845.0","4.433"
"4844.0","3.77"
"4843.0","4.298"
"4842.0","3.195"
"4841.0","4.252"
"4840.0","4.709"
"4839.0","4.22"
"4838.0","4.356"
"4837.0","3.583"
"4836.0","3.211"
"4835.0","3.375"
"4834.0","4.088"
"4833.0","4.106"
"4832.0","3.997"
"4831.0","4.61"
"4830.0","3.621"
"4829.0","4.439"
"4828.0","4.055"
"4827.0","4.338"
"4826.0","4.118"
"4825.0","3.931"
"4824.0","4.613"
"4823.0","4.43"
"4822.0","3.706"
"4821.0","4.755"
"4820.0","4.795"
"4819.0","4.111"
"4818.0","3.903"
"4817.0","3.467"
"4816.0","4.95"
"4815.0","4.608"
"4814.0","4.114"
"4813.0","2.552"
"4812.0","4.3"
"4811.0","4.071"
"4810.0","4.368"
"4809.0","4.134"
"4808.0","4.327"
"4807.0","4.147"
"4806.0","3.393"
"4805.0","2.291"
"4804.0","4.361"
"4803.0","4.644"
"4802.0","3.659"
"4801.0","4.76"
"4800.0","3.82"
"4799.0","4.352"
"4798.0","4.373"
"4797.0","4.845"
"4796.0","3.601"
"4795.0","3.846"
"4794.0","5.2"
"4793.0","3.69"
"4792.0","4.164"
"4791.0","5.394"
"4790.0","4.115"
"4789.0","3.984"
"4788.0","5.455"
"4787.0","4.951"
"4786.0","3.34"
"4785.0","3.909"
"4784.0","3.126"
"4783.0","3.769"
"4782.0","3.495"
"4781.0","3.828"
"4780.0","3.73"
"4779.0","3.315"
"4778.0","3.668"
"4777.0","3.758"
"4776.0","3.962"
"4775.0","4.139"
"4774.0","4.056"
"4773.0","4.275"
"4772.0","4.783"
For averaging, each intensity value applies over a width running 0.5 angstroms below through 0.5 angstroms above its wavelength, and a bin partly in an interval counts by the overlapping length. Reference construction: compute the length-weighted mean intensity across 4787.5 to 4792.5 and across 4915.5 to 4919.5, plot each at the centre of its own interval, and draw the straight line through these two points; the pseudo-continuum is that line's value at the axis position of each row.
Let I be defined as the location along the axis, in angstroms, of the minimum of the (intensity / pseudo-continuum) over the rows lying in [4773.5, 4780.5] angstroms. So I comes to 4779.0 angstroms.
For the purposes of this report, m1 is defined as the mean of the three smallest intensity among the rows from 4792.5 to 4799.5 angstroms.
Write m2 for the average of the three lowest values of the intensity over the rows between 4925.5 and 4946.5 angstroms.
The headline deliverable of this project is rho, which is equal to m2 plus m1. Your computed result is 6.86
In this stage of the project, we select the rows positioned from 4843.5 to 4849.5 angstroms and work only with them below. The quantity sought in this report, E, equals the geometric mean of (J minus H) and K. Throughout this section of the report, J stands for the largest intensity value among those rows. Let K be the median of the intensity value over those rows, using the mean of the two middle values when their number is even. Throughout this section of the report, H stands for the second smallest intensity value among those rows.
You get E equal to 2.2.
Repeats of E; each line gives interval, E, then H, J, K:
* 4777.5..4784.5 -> 1.4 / 3.315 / 3.828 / 3.67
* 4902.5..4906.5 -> 1.7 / 4.078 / 4.733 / 4.24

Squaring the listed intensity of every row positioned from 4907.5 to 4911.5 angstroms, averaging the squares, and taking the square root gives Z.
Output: 3.9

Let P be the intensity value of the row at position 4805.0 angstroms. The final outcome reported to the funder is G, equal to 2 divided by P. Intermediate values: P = 2.291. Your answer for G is 0.87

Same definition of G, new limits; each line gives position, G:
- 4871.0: 0.60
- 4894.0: 0.53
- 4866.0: 0.72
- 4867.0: 0.45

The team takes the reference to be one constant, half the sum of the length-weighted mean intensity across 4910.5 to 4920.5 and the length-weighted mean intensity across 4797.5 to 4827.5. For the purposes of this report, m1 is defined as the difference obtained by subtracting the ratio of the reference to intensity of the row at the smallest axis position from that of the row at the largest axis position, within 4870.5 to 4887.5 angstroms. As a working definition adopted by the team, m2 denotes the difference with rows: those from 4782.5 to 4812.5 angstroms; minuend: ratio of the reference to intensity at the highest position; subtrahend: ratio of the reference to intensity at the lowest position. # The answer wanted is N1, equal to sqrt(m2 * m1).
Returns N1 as 0.09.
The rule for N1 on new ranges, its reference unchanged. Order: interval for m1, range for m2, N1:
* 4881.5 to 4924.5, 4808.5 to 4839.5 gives 0.07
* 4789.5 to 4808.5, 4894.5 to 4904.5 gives 0.10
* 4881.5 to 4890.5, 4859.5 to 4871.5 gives 0.15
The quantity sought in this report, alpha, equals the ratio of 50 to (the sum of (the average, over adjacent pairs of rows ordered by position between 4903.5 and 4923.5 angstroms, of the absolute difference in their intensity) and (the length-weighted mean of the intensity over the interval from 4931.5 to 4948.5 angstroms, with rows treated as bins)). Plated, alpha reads 10.8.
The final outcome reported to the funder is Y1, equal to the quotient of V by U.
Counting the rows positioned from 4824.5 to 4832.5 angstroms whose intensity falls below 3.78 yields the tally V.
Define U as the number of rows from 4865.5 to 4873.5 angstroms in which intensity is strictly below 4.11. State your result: 0.2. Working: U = 5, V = 1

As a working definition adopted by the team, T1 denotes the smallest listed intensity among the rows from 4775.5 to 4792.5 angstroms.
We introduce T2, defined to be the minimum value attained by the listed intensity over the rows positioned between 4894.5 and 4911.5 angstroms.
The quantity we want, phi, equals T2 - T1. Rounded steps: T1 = 3.126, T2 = 3.048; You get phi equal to -0.1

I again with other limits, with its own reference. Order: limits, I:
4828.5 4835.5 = 4835.0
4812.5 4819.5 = 4813.0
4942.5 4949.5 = 4943.0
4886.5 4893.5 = 4892.0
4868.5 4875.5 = 4871.0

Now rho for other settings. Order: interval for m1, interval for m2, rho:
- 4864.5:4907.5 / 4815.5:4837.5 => 6.19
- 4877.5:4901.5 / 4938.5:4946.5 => 6.26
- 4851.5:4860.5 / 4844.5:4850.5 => 6.53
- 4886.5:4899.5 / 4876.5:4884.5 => 6.19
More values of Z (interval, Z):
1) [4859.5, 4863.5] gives 4.1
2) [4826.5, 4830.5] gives 4.1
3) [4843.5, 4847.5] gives 4.2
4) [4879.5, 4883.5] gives 3.5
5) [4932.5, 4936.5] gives 4.1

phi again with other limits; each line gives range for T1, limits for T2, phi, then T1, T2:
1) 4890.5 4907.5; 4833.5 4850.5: 0.3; 2.908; 3.195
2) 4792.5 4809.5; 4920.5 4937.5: 0.9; 2.291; 3.225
